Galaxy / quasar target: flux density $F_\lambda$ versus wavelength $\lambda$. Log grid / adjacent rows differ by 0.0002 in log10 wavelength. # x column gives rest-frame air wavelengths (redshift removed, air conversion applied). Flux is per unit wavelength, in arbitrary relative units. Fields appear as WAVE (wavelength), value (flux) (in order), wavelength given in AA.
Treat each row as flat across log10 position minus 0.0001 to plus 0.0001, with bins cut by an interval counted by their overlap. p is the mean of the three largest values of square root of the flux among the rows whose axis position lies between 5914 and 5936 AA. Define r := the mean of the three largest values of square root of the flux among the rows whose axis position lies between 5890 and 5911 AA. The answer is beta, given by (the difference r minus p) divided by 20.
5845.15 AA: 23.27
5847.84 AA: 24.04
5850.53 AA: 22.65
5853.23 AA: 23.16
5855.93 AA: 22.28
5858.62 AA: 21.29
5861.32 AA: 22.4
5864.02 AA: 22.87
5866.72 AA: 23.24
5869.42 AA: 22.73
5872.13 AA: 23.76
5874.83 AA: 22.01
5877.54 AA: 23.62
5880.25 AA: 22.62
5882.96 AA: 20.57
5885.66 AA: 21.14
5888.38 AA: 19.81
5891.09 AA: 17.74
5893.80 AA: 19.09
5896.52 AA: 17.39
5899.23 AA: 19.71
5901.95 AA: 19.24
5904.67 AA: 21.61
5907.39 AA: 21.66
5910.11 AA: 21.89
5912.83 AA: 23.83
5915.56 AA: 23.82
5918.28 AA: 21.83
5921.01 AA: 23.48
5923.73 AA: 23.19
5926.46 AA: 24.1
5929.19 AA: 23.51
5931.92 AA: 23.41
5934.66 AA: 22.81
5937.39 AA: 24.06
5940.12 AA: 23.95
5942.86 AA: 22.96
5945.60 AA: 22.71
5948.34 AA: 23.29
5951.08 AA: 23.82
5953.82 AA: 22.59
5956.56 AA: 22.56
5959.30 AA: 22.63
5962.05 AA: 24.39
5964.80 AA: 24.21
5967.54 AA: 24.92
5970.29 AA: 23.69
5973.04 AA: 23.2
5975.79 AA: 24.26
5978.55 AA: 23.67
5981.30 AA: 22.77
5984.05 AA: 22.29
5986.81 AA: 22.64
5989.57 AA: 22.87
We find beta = -0.011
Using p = 4.88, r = 4.66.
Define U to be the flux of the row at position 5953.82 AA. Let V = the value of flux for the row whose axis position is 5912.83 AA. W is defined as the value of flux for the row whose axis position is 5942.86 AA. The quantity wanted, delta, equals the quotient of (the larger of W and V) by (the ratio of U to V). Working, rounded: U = 22.59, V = 23.83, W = 22.96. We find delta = 25.1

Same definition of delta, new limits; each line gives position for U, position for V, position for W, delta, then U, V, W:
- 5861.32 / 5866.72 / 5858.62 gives 24.1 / 22.4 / 23.24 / 21.29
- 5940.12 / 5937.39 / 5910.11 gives 24.2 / 23.95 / 24.06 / 21.89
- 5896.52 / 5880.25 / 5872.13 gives 30.9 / 17.39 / 22.62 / 23.76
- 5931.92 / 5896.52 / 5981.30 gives 16.9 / 23.41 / 17.39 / 22.77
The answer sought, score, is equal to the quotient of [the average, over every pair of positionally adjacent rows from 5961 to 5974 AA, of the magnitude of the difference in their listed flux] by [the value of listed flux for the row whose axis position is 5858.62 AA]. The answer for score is 0.031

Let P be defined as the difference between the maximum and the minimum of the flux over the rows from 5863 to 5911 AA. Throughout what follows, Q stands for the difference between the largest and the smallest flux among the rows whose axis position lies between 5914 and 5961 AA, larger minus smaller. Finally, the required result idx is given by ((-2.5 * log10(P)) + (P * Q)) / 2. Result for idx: 6.2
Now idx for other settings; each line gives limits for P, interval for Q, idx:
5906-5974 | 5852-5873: 3.4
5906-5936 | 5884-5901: 4.1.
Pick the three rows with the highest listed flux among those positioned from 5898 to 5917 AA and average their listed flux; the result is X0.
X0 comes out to 23.18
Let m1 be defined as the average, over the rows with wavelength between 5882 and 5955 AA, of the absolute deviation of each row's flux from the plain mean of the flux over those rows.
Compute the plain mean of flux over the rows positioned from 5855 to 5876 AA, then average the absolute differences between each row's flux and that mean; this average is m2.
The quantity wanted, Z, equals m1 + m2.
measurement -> 2.20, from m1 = 1.63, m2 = 0.58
